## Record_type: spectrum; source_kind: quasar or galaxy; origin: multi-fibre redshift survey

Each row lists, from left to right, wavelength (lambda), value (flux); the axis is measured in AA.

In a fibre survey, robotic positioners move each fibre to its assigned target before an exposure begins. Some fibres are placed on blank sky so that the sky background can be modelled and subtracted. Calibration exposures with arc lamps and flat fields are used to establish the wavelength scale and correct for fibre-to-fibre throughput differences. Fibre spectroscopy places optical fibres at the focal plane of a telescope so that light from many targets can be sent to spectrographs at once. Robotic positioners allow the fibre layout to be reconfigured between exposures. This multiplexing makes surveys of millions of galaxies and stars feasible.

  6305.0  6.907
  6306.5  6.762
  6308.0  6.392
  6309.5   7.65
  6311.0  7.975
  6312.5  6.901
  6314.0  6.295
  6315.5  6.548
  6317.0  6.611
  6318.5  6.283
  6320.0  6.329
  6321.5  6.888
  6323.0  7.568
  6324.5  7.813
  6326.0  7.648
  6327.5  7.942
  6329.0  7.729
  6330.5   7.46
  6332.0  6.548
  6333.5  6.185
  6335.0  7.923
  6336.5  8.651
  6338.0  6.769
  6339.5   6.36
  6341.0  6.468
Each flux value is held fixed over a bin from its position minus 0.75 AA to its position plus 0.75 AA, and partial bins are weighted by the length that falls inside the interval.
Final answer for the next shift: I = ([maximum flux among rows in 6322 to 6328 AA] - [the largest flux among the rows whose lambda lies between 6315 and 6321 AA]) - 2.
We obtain -0.7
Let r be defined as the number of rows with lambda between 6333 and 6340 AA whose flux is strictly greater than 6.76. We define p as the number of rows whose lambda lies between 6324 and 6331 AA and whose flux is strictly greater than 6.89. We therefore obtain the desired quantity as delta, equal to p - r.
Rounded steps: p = 5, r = 3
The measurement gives 2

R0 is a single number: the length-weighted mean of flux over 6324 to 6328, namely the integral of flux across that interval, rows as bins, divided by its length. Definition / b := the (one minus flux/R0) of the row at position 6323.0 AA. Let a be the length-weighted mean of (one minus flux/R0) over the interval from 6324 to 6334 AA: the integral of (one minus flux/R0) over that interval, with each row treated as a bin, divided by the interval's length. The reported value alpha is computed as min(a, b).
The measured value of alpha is 0.03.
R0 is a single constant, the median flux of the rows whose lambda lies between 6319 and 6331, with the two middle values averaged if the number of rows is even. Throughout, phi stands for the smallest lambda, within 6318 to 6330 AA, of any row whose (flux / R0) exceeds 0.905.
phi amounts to 6321.5 AA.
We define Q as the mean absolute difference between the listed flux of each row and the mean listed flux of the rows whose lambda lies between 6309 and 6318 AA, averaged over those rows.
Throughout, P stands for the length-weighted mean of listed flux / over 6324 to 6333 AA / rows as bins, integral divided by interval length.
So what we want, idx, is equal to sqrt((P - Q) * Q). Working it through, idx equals 1.94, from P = 7.5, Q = 0.54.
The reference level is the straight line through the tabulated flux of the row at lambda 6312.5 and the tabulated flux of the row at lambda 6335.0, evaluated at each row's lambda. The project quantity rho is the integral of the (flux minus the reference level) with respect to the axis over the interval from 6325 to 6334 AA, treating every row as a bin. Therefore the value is -3.4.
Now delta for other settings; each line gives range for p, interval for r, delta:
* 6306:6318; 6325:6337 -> -3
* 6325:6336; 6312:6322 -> 3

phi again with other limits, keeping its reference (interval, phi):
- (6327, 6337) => 6327.5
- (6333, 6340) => 6335.0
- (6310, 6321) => 6311.0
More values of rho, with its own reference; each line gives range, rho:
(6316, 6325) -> -3.5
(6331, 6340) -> -7.6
